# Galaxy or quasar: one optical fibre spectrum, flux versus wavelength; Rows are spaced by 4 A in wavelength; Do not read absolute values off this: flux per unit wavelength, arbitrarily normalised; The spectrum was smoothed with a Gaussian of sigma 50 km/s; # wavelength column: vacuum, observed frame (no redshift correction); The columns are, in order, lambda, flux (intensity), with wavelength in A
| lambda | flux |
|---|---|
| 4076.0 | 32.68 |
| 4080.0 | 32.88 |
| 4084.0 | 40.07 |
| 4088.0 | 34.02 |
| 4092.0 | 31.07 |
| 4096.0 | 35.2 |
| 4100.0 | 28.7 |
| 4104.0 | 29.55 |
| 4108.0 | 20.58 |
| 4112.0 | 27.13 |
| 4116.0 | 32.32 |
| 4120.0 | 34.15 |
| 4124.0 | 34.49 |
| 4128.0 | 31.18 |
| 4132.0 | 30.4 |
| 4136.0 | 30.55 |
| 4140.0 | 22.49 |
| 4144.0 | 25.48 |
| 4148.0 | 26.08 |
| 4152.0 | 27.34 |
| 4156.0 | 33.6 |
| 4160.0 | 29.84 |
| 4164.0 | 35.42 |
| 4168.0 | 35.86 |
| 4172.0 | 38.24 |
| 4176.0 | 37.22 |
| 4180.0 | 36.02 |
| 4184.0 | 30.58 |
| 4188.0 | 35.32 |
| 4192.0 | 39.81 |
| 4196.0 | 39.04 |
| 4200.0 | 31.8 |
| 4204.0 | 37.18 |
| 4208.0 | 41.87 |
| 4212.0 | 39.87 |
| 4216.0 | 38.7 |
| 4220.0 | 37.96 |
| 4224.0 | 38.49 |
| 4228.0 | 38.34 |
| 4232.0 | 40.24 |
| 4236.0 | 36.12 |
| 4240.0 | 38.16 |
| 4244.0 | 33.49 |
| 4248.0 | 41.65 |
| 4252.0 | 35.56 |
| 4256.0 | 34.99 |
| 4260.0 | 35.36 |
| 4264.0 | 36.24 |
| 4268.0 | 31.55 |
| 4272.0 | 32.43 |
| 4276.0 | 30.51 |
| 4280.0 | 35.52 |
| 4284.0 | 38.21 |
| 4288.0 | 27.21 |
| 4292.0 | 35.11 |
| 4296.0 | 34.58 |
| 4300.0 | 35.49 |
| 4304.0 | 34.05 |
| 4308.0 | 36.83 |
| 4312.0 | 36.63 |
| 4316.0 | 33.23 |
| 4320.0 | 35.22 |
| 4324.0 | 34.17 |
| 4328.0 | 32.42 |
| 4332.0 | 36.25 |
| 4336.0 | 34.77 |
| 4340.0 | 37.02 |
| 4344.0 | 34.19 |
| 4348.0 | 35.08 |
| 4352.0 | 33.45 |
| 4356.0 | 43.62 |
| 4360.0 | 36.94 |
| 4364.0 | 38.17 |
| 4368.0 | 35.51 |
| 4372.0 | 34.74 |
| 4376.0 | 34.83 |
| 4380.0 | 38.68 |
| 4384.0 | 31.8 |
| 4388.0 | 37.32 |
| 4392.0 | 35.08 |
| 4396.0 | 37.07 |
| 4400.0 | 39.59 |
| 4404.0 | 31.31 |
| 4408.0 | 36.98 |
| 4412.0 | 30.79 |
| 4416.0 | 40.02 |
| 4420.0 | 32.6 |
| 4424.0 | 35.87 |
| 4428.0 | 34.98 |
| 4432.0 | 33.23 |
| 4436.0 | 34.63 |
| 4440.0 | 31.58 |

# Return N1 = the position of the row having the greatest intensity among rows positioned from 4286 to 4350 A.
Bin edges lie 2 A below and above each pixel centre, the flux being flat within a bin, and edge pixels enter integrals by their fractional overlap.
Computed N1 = 4340.0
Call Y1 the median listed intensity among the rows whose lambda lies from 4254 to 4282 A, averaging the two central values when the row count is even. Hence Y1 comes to 35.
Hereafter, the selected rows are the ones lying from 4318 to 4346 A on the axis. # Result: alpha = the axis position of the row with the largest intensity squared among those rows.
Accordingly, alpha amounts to 4340.0 A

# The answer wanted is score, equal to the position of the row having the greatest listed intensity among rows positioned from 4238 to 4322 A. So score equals 4248.0 A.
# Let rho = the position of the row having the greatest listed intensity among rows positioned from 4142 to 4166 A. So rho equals 4164.0 A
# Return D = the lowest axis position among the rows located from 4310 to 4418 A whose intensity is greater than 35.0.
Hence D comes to 4312.0 A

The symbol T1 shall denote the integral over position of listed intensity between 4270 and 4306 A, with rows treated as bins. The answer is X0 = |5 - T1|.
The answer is 1207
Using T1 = 1212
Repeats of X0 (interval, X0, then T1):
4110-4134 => 754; 759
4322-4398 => 2719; 2724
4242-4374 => 4636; 4641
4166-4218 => 1921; 1926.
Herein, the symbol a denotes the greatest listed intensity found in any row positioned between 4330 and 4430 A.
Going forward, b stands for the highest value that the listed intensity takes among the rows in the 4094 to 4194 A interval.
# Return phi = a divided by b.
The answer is 1.10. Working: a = 43.62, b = 39.81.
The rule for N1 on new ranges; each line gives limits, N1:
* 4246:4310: 4248.0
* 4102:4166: 4164.0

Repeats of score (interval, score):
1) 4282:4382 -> 4356.0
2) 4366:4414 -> 4400.0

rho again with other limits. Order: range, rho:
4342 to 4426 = 4356.0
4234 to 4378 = 4356.0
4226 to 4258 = 4248.0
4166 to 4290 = 4208.0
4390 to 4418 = 4416.0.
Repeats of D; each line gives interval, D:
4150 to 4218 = 4164.0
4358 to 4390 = 4360.0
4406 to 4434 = 4408.0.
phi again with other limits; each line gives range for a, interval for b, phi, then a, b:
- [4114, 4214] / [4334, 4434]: 0.96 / 41.87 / 43.62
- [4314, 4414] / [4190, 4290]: 1.04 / 43.62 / 41.87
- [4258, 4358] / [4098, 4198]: 1.10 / 43.62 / 39.81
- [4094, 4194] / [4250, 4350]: 1.04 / 39.81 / 38.21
